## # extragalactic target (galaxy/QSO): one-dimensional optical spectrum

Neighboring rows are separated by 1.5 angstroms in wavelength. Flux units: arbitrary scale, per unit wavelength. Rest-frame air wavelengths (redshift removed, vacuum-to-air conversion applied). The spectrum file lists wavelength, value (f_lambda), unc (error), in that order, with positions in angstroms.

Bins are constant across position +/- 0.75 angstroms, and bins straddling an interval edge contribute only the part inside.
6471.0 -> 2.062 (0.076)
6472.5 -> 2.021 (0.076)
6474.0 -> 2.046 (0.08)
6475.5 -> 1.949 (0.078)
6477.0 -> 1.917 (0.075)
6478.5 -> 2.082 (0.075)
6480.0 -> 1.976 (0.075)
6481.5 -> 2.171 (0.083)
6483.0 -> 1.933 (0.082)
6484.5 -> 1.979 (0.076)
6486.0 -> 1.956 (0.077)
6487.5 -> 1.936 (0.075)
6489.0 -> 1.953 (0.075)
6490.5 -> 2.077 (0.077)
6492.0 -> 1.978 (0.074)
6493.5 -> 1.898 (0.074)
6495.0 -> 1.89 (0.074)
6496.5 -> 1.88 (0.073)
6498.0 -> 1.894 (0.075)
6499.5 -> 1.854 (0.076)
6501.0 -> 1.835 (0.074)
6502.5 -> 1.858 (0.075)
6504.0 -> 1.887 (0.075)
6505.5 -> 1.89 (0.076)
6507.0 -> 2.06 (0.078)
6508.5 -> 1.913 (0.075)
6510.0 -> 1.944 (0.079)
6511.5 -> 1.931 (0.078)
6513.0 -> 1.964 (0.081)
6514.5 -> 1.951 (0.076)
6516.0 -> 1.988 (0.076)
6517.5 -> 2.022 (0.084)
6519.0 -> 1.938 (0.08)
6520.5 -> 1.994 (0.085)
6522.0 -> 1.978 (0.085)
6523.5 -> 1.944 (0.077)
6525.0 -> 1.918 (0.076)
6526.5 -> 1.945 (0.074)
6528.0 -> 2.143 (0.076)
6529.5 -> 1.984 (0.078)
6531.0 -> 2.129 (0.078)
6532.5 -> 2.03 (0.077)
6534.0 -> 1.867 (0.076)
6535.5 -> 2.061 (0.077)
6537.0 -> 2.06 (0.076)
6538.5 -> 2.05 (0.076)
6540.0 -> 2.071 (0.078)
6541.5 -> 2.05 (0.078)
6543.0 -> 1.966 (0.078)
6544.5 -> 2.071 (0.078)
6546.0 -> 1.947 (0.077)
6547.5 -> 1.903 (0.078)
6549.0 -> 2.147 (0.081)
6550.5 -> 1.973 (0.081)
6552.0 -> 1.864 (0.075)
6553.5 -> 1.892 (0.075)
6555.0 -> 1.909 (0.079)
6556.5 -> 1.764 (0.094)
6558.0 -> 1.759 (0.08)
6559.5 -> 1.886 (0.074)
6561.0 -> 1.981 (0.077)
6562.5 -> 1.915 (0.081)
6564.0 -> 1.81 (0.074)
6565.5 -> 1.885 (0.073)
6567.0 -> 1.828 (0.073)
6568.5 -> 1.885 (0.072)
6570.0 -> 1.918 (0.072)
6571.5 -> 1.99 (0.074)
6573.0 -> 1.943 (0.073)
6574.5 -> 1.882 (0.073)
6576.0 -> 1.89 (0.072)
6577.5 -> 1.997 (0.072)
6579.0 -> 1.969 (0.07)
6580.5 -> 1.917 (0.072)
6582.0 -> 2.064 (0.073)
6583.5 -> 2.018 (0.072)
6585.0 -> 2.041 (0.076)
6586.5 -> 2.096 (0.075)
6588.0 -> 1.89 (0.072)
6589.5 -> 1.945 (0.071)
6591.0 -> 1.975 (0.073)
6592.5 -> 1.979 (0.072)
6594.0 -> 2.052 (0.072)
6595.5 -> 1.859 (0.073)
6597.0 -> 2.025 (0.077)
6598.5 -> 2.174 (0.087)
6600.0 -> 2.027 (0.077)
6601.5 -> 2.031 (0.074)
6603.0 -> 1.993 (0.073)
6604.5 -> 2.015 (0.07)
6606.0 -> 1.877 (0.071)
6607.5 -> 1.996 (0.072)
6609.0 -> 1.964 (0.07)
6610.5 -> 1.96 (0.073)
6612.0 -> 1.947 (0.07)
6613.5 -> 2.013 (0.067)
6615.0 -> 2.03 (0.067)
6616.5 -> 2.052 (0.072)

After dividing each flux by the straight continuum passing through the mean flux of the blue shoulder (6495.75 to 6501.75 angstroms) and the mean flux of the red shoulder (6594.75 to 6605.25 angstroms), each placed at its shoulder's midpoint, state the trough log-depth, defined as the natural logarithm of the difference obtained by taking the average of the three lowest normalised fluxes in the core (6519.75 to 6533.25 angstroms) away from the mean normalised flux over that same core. -3.3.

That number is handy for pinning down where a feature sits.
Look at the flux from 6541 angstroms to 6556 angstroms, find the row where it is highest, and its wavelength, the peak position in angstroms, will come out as 6549.0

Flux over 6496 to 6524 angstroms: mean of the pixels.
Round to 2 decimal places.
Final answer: 1.93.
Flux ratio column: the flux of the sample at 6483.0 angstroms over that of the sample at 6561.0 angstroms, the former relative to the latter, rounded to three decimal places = 0.976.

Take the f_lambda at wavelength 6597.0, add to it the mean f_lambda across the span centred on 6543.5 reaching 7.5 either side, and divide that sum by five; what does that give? 0.810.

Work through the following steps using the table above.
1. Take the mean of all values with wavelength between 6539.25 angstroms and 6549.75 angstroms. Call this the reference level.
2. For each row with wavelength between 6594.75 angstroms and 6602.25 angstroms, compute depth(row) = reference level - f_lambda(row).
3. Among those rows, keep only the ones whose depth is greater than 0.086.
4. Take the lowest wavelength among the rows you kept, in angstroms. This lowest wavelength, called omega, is 6595.5 angstroms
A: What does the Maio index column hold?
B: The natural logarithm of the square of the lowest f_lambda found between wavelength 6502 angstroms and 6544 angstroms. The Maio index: 1.24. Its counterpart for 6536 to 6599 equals 1.13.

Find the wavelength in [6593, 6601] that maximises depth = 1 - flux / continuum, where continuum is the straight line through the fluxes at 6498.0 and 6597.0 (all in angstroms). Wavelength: 6595.5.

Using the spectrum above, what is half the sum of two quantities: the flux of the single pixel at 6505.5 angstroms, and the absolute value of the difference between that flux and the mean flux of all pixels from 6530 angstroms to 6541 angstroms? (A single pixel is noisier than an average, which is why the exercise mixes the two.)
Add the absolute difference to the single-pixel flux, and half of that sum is 1.019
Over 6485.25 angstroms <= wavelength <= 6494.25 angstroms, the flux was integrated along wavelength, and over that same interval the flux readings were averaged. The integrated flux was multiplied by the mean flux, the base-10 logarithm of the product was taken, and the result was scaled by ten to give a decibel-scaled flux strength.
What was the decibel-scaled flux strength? 15.4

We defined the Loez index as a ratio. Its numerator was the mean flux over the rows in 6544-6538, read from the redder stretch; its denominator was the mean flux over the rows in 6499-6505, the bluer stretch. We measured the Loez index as 1.09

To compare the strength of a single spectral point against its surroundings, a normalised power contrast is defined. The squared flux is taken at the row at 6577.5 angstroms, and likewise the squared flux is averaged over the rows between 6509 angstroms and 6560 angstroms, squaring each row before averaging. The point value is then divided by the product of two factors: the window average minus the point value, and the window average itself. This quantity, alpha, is -11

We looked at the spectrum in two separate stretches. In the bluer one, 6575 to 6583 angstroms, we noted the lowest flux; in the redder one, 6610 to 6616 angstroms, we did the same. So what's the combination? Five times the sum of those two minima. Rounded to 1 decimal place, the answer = 19.2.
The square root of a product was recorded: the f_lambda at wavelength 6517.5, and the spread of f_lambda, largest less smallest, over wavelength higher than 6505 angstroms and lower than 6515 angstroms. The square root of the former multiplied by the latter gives 0.59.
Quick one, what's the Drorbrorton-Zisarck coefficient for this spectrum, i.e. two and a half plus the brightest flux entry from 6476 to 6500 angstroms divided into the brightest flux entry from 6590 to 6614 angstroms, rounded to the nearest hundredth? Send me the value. 3.50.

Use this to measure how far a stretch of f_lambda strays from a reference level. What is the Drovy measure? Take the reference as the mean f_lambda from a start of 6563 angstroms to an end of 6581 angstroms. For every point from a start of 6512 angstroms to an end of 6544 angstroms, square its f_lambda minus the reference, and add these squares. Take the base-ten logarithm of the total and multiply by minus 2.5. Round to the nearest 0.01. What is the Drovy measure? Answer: 1.39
